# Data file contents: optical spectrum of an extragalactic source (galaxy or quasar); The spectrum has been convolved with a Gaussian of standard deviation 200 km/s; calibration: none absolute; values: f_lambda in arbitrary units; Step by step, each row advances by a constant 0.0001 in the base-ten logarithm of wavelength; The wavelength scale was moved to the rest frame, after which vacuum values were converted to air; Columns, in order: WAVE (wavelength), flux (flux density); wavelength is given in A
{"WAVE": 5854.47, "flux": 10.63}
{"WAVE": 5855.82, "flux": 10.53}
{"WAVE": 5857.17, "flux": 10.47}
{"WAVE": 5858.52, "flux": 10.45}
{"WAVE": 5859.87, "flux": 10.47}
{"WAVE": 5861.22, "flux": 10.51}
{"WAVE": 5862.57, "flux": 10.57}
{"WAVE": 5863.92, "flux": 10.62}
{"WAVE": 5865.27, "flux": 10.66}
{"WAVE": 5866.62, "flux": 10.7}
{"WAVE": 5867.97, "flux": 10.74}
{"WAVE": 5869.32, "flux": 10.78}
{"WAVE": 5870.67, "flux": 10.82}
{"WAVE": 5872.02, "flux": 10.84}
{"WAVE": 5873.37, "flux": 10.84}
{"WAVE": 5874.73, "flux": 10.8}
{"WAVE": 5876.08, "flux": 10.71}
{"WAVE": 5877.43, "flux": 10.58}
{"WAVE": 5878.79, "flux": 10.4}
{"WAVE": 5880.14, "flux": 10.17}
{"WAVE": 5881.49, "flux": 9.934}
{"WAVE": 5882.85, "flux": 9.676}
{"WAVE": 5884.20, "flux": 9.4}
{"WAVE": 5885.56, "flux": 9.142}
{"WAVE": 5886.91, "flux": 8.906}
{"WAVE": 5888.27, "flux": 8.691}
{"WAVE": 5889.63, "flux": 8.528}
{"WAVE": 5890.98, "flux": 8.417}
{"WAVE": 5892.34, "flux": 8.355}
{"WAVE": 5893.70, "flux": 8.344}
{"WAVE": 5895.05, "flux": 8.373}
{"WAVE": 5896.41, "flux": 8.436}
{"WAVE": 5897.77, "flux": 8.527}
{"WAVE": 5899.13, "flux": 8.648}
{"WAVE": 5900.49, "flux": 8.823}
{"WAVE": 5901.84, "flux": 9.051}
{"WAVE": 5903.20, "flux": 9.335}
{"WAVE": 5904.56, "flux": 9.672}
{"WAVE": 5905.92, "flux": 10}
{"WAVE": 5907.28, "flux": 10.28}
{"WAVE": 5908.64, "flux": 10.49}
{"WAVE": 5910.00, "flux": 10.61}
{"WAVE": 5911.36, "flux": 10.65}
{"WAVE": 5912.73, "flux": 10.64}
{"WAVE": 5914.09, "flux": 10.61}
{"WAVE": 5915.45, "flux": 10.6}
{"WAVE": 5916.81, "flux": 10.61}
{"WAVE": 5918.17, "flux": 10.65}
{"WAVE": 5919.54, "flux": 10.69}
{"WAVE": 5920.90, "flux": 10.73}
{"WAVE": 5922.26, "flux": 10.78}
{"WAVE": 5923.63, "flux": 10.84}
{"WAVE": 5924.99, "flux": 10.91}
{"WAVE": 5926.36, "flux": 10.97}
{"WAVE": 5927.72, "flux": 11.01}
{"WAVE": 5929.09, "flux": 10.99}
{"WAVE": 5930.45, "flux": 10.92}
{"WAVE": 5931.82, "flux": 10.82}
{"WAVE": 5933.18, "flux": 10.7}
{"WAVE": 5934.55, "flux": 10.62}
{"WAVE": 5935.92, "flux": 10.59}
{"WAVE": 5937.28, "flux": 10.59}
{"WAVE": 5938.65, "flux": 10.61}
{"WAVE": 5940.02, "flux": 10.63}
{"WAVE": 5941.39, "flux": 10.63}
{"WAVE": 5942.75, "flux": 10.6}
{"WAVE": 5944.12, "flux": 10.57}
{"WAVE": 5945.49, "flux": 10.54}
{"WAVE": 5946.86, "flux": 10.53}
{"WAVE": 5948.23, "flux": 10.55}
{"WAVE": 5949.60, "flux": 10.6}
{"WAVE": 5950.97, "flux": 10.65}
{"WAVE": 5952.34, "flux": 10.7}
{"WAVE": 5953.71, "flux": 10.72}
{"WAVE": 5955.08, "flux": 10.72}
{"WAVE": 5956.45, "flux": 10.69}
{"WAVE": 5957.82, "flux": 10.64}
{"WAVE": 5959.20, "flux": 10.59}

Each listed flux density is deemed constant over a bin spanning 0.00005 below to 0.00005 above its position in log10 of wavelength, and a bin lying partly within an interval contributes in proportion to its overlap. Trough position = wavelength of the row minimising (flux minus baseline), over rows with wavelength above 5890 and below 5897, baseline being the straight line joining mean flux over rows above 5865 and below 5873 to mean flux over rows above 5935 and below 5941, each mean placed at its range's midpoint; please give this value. 5893.70 A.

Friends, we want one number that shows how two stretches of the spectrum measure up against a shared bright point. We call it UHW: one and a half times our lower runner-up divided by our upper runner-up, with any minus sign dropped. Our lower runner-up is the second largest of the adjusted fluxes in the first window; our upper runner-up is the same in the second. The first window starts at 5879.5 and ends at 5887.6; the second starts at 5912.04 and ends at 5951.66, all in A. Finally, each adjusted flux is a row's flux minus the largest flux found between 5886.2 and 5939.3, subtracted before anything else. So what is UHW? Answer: 80.7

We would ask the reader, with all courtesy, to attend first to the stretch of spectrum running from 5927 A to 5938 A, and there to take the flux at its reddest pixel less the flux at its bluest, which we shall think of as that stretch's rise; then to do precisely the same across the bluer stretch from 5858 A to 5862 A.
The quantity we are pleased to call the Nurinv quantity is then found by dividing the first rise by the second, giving -7.0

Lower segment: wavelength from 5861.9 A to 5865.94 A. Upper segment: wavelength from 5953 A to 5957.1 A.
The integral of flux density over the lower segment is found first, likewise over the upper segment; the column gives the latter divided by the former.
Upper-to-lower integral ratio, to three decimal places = 1.024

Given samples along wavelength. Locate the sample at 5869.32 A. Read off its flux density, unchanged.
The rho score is 10.78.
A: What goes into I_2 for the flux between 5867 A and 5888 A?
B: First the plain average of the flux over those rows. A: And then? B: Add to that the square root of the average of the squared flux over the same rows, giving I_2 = 20.5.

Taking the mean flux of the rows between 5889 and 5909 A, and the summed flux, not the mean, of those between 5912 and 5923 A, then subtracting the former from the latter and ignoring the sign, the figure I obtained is 76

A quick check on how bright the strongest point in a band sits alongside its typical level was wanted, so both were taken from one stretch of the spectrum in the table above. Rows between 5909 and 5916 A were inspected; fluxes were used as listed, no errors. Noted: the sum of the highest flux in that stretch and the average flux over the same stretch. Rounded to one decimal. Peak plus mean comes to 21.3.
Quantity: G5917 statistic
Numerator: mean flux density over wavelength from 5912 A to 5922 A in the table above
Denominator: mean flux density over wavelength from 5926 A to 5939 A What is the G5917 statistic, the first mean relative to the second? 0.99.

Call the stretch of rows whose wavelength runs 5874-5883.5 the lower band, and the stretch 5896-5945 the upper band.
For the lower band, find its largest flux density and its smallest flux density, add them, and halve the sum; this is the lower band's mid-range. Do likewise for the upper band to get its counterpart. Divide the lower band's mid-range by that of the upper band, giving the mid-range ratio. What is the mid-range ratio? 1.05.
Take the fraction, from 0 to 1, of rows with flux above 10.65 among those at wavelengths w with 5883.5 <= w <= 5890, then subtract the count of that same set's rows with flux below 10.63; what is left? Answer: -5.0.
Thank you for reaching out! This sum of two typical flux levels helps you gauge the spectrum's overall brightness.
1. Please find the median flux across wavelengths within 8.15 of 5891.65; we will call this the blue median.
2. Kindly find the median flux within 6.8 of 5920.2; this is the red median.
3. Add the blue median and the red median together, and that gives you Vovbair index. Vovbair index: 19.2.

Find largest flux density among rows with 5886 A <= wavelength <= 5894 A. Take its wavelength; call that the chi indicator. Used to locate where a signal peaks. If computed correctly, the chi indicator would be 5886.91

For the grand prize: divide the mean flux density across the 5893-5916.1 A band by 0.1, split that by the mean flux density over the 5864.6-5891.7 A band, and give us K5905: 9.6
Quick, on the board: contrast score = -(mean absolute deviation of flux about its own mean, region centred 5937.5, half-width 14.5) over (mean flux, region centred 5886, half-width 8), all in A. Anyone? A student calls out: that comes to -0.0156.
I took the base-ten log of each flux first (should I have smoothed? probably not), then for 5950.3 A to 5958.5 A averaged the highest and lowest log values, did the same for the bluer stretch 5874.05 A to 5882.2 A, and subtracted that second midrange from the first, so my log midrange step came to 0.013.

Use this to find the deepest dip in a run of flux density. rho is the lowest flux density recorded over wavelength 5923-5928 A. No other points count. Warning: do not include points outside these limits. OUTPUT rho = 10.84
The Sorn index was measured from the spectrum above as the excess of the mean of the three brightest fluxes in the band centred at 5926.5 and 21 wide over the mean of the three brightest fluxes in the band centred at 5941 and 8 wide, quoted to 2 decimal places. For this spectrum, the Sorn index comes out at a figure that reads 0.37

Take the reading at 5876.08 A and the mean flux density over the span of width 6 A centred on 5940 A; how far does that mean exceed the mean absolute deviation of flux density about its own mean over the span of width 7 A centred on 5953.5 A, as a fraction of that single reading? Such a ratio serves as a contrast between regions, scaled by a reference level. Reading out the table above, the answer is 0.99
